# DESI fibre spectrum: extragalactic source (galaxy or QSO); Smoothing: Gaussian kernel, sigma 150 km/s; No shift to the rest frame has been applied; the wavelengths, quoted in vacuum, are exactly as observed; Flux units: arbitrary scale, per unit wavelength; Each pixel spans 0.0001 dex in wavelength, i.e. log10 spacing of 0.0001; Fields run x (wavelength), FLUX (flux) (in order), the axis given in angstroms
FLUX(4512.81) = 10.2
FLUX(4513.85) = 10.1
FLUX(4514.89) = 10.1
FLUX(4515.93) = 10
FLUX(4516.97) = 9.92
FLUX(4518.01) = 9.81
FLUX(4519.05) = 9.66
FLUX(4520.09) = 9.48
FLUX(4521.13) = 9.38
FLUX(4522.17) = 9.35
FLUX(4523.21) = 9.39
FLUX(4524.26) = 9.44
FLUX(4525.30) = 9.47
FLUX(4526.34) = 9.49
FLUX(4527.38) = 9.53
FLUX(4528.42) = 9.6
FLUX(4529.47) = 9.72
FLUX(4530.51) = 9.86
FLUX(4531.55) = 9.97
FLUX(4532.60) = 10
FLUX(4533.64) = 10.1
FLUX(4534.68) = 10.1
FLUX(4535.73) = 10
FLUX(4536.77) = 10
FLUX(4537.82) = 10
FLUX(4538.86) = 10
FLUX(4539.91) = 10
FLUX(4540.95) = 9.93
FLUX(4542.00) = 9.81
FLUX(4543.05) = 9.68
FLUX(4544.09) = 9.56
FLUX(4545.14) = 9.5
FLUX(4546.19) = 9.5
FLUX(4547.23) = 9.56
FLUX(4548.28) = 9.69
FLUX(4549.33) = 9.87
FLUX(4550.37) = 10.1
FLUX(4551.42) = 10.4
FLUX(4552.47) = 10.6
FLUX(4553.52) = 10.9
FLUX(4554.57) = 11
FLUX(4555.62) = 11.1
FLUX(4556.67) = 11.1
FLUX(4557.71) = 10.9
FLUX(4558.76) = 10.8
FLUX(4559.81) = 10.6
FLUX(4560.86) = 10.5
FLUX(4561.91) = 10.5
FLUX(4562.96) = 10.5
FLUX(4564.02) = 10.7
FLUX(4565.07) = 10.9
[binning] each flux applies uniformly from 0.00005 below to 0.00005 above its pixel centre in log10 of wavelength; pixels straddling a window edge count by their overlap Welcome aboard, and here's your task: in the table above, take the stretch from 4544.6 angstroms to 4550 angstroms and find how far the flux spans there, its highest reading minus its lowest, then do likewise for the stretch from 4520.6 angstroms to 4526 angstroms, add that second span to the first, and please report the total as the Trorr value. 0.49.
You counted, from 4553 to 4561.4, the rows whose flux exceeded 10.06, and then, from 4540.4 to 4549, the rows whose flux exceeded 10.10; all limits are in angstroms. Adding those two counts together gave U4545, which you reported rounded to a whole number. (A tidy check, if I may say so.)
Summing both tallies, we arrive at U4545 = 8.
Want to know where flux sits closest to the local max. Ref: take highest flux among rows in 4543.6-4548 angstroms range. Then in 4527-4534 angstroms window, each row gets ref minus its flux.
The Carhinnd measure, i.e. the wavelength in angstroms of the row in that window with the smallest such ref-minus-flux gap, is 4533.64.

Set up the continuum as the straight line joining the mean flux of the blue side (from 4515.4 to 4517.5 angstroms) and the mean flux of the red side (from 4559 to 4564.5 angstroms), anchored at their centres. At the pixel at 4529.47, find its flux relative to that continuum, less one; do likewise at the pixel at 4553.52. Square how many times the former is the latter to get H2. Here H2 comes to 1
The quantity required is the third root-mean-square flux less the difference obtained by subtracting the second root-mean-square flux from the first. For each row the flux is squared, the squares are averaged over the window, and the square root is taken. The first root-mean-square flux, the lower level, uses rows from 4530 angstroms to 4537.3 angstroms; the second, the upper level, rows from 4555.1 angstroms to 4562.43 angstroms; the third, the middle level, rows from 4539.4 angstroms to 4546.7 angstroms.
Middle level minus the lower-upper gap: 10.5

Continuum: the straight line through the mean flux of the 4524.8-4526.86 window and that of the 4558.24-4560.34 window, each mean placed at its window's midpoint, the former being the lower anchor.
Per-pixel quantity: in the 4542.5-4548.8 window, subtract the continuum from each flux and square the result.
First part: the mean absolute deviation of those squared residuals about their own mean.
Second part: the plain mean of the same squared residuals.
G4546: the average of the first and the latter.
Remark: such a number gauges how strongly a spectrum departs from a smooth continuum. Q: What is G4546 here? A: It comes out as 0.25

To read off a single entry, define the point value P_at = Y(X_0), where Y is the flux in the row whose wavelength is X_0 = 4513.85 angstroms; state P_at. 10.1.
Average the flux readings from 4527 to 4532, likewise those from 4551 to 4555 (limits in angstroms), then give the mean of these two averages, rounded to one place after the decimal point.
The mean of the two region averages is 10.2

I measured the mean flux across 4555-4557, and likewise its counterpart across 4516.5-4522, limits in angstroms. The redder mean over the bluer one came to 1.15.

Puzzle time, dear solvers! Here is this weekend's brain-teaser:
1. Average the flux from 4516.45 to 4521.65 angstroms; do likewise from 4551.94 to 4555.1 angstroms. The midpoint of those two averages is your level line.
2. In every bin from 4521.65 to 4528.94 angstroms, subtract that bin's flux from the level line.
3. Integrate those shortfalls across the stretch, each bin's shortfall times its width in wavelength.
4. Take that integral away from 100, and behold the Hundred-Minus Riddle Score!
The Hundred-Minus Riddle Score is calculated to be 94.4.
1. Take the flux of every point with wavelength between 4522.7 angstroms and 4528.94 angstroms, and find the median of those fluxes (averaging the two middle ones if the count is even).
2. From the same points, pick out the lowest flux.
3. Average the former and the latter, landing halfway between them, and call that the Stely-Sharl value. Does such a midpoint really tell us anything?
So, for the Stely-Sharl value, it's 9.4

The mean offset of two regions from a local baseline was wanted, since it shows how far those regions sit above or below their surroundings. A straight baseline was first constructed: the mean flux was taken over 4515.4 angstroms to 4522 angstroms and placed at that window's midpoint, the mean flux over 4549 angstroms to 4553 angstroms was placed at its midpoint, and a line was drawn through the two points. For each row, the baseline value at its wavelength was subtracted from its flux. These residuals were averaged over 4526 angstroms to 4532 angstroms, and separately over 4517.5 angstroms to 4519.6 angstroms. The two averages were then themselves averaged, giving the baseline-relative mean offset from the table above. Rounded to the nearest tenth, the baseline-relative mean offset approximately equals -0.1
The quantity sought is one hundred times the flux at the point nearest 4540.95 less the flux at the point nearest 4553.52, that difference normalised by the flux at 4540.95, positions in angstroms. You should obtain -10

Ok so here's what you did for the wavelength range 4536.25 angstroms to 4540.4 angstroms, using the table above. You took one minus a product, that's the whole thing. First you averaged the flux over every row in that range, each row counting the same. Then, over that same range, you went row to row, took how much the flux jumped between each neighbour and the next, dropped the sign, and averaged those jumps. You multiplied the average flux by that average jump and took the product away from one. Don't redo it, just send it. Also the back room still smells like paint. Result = 1.0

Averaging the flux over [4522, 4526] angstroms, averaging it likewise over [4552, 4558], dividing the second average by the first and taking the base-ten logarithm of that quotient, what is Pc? 0.065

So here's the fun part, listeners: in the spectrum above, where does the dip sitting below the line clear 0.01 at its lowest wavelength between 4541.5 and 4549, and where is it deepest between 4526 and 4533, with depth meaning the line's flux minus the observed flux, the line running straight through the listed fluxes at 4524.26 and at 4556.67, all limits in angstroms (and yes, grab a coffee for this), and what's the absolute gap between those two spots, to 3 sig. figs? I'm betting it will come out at 14.6 angstroms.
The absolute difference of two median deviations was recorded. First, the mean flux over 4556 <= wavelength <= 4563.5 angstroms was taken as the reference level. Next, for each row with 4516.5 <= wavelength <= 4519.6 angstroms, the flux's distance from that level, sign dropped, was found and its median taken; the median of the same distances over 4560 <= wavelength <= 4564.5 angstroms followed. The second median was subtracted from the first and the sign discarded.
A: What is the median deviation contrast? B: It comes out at 0.69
